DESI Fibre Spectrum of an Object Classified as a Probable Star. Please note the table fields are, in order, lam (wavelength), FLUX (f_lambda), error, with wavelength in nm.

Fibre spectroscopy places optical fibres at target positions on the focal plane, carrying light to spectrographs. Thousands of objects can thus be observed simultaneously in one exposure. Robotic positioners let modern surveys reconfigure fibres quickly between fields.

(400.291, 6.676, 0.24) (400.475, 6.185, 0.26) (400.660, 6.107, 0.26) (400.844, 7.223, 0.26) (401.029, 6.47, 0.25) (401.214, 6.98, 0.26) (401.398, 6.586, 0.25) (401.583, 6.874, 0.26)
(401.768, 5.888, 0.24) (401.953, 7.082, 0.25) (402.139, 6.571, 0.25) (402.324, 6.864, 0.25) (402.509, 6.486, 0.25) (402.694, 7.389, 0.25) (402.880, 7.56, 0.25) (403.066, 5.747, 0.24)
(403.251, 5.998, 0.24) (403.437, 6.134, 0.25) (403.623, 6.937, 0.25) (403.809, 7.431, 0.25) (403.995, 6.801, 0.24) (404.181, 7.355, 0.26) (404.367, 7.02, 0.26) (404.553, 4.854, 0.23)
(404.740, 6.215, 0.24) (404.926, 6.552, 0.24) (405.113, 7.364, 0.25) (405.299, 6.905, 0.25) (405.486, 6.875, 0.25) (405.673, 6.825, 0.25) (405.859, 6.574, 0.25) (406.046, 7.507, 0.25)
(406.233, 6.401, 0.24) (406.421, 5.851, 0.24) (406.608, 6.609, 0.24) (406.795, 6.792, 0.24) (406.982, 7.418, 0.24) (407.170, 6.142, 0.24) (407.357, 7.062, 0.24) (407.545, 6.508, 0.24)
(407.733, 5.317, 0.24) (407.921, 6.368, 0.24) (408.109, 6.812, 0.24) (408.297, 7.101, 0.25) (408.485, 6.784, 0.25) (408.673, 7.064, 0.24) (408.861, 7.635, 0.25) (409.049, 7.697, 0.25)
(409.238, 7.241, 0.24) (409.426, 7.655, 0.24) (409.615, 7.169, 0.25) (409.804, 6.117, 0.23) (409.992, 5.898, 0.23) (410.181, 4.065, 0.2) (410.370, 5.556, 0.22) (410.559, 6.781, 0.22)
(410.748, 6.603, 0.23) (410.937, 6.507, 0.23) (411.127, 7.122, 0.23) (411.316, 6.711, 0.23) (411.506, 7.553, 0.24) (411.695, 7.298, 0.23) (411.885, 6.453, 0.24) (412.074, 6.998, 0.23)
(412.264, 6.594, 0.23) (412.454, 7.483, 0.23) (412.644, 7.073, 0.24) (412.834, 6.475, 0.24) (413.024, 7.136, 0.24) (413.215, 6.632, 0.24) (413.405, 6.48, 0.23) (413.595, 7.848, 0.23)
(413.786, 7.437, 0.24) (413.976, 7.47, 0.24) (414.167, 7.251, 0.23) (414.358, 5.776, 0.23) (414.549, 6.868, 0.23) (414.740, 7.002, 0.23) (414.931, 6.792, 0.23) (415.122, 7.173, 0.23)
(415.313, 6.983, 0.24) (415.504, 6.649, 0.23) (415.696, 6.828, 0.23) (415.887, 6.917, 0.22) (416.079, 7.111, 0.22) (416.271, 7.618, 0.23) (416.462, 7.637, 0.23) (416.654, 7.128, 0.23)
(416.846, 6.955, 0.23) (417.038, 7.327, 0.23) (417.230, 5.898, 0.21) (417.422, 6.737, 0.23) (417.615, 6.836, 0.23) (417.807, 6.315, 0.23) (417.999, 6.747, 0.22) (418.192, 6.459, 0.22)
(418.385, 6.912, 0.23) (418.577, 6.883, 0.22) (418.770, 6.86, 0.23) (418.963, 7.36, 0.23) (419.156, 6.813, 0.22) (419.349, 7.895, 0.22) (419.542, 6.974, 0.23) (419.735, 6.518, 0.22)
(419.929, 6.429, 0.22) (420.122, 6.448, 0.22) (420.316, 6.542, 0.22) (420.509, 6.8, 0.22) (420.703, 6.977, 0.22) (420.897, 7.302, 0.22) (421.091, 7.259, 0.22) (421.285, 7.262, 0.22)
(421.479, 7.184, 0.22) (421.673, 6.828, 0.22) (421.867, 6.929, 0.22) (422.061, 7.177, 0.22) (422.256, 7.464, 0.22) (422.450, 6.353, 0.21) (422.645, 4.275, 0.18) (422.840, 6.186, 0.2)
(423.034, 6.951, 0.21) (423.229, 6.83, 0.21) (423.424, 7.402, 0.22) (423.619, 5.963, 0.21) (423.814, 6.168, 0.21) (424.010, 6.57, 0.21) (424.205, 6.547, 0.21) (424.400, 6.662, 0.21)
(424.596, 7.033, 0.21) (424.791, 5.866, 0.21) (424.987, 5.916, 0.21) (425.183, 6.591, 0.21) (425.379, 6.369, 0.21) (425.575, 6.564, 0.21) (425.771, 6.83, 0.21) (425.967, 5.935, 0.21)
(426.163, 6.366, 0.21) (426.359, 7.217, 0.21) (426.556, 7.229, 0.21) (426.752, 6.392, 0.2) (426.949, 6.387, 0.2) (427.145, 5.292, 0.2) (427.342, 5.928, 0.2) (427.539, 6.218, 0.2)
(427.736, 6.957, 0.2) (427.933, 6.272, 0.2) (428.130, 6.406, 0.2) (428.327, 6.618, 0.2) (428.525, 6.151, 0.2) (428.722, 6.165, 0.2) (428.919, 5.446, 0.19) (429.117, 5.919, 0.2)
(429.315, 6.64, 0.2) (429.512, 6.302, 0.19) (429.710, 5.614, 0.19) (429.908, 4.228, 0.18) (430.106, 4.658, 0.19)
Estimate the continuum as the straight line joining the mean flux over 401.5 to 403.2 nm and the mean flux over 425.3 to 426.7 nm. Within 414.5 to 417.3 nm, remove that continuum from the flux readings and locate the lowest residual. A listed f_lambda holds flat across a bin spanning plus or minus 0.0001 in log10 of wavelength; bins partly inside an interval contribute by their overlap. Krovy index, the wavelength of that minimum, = 417.230 nm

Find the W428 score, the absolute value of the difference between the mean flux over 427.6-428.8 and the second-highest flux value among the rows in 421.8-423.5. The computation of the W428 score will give 1.0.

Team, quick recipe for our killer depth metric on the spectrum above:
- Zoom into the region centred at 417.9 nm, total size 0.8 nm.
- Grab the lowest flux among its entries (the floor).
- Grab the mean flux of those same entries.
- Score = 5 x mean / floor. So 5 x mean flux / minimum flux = 5.22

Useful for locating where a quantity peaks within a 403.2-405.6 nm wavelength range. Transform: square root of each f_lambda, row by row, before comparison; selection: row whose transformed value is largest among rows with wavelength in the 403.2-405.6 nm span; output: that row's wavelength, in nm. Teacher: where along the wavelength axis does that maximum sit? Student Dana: 403.809 nm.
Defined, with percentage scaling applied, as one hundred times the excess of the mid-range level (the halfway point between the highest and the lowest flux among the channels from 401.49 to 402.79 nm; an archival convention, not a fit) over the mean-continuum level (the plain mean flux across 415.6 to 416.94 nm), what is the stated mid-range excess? -53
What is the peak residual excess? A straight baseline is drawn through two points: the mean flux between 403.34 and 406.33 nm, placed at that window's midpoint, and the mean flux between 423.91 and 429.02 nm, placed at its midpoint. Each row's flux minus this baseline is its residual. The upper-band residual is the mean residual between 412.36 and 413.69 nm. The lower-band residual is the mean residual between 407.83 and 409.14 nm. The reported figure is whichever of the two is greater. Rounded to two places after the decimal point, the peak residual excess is 0.42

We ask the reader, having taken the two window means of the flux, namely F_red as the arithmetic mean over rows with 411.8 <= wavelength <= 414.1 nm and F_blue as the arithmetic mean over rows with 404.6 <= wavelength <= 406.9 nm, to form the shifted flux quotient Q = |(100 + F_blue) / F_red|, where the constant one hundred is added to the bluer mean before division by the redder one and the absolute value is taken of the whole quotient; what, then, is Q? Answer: 15.2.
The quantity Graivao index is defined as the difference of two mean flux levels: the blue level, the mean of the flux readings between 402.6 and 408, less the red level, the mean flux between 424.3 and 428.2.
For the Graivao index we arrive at 0.22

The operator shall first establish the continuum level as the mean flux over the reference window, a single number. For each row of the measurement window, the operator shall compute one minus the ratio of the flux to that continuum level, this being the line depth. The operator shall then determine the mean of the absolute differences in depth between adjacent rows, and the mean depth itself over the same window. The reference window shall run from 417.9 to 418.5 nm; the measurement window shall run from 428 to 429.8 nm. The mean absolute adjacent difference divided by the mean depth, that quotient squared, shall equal 0.6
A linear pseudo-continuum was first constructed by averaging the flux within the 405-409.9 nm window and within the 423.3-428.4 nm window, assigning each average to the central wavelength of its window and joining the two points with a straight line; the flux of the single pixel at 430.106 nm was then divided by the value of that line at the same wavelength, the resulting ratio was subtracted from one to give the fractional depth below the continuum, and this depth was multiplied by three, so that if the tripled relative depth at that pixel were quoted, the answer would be 0.80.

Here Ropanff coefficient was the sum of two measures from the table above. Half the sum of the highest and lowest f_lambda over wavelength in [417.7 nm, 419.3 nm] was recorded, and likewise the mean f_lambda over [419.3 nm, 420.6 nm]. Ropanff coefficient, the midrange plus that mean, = 13.6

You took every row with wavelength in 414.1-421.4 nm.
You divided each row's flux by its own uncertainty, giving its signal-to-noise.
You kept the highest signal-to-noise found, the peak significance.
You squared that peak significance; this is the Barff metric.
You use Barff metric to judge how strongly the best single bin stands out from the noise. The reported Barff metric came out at 1288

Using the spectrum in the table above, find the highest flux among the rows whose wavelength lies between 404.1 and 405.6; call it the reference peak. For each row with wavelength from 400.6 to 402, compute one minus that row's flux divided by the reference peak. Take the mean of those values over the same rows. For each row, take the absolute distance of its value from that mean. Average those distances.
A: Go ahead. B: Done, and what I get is 0.053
